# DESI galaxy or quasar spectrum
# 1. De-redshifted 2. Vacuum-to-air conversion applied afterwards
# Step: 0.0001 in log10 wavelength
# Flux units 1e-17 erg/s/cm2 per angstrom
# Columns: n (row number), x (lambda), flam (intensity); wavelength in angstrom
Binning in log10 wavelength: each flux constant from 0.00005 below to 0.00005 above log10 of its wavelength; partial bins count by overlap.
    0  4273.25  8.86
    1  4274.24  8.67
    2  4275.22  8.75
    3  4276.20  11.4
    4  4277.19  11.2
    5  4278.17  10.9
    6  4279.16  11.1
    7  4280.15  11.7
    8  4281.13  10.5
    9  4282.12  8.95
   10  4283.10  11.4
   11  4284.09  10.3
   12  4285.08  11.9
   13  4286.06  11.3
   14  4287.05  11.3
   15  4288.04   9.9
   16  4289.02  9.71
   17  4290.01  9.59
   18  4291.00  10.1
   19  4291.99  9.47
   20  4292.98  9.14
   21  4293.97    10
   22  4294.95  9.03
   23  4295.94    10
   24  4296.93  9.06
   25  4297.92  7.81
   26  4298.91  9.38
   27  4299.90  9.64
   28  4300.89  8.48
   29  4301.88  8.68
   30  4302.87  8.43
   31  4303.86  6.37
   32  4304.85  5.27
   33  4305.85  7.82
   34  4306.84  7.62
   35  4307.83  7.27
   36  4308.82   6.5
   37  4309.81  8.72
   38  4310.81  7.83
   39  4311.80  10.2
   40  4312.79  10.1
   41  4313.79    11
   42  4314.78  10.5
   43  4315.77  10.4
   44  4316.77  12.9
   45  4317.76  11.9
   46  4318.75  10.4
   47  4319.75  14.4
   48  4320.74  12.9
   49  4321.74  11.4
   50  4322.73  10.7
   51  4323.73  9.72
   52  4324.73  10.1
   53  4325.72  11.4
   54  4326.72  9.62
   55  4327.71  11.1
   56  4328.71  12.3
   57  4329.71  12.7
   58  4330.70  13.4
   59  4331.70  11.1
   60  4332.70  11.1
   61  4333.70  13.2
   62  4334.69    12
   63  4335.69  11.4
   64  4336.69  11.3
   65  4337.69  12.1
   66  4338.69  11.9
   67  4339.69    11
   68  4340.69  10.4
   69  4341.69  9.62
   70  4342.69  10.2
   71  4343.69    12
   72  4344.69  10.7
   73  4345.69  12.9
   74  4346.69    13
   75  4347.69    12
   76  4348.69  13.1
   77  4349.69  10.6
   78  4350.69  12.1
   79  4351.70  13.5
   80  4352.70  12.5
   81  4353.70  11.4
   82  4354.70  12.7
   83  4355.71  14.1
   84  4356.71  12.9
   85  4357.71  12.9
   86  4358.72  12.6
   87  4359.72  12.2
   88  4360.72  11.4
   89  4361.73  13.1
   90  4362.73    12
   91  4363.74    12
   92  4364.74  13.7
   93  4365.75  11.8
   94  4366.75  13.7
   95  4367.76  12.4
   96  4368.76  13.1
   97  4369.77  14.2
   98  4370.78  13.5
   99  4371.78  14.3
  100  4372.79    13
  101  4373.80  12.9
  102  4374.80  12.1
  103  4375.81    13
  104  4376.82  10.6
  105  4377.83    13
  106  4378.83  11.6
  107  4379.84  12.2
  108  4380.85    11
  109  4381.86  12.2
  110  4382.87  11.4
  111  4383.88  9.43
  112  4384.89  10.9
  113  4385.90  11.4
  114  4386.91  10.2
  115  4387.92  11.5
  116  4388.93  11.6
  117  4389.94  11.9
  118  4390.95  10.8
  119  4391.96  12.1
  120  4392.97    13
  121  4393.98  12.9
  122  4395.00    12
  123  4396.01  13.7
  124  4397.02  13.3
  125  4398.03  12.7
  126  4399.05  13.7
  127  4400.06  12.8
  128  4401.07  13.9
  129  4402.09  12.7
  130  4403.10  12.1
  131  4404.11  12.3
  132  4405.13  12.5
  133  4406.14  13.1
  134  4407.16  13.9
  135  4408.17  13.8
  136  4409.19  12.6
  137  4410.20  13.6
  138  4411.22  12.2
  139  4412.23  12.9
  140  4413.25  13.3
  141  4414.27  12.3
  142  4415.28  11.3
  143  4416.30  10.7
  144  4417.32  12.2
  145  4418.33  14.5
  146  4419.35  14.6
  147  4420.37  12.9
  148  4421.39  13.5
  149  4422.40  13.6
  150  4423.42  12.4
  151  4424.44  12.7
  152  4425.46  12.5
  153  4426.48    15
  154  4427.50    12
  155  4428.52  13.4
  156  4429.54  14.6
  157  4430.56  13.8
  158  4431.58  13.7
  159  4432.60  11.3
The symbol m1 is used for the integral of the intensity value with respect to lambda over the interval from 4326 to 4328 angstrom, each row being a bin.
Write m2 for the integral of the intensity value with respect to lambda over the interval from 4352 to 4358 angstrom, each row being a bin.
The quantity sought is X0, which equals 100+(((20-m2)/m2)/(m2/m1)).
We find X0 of 99.80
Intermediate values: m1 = 21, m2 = 77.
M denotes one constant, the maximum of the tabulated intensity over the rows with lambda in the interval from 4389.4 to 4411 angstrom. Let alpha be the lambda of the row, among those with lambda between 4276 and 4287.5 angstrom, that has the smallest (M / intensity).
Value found 4285.08 angstrom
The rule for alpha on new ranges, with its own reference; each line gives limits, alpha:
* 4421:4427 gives 4426.48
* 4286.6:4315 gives 4287.05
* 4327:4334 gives 4330.70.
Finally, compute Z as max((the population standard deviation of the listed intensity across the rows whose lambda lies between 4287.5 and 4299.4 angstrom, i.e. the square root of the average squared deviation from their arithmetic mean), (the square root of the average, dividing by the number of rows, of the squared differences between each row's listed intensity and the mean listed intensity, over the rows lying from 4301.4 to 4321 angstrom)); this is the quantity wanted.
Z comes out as 2.4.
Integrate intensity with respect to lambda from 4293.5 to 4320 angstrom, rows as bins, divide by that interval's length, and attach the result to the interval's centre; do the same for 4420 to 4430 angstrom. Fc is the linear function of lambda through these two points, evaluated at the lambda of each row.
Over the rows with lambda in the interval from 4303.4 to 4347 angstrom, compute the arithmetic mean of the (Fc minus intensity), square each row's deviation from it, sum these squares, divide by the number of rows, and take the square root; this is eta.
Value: 1.8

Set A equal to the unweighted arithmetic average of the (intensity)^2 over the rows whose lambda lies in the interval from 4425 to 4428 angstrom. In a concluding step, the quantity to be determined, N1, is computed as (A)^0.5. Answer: 13.2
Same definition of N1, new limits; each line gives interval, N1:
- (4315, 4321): 12.2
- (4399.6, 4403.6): 12.9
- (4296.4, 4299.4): 8.8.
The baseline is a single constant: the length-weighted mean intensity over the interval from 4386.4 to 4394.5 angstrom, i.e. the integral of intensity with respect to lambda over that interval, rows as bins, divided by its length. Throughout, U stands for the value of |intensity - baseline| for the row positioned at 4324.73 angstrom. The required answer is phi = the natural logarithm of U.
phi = 0.5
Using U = 1.6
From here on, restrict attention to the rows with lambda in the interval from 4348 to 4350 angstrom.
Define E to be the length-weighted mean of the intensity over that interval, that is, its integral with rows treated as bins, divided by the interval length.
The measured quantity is 12.0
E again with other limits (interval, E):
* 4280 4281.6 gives 11.0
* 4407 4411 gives 13.3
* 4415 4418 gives 11.6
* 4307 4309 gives 7.1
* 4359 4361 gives 12.0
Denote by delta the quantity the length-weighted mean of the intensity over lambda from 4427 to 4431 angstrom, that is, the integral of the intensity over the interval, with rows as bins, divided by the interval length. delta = 13.4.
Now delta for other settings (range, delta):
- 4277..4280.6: 11.2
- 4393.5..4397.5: 13.0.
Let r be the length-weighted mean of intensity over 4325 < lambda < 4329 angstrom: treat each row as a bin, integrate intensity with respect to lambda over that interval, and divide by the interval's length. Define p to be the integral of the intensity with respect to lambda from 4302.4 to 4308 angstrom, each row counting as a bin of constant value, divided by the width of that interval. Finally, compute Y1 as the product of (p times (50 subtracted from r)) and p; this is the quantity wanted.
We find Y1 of -1973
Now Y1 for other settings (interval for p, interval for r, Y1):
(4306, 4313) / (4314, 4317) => -2635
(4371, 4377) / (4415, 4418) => -6298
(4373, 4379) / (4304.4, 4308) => -6491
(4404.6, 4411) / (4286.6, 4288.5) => -6856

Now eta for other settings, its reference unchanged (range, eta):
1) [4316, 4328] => 1.5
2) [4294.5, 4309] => 1.4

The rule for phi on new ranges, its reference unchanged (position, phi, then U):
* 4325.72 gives -1.1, 0.3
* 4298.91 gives 0.9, 2.4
